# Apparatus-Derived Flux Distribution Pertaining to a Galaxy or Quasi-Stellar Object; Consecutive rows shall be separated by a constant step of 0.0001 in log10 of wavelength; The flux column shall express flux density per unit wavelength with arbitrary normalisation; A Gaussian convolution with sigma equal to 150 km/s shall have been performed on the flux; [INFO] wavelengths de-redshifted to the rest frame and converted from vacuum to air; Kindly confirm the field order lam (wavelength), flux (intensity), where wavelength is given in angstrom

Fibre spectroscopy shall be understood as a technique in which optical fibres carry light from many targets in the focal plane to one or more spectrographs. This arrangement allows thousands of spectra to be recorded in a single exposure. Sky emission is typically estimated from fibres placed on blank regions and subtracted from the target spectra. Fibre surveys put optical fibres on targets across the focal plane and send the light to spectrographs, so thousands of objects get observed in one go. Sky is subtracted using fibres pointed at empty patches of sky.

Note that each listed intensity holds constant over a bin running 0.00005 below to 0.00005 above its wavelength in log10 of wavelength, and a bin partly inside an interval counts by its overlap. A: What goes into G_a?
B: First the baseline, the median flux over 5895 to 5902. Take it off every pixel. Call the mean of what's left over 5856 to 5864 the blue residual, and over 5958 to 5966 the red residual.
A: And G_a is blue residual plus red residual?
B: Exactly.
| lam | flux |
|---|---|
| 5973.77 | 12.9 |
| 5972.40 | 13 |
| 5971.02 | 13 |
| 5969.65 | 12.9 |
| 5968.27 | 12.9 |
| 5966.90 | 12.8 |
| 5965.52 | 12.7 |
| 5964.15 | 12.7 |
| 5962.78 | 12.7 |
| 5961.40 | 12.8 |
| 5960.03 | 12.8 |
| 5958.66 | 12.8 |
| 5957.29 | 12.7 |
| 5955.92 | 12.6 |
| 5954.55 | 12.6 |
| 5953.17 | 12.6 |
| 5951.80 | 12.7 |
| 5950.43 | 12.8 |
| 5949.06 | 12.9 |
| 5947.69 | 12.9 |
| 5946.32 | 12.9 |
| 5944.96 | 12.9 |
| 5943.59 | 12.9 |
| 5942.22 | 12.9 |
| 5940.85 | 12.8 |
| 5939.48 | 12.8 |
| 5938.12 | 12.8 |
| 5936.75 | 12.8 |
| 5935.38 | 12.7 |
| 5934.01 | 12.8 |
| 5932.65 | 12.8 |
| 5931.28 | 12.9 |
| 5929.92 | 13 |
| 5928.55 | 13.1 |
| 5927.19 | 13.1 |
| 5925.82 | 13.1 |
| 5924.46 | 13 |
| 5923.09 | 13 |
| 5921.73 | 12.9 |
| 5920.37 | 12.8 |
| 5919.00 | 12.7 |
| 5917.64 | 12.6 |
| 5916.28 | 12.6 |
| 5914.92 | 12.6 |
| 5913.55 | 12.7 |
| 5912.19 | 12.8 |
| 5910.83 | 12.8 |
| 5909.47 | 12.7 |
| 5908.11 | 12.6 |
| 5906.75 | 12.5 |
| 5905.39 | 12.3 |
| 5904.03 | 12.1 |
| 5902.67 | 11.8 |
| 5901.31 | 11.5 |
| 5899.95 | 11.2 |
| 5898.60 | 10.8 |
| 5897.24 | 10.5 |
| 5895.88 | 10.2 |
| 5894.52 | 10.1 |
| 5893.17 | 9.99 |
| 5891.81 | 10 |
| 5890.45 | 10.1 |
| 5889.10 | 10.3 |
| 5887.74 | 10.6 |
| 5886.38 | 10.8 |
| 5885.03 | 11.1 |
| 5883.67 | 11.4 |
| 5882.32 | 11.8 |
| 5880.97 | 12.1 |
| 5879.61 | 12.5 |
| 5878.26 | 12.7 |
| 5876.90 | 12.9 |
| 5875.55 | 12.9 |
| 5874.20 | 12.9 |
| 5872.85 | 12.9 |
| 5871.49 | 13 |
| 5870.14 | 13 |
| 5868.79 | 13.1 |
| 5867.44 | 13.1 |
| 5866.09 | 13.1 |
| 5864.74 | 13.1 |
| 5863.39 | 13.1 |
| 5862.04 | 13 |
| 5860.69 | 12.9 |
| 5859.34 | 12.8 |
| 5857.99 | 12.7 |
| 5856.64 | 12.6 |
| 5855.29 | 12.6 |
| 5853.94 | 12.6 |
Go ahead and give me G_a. 4.00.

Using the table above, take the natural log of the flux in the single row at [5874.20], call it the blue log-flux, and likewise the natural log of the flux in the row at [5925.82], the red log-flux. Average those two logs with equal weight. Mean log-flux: 2.565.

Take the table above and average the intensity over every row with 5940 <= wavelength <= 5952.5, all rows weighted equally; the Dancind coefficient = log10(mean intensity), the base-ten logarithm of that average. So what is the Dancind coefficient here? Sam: 1.11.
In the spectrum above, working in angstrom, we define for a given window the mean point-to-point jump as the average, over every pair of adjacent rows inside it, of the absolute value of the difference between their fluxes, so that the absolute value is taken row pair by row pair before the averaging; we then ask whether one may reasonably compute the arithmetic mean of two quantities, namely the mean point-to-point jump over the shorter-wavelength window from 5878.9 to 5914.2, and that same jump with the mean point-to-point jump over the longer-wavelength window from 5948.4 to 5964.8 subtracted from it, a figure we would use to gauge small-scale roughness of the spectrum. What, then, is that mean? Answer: 0.19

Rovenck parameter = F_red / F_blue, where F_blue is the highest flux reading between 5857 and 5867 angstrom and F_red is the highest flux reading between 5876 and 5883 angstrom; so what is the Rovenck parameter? 0.98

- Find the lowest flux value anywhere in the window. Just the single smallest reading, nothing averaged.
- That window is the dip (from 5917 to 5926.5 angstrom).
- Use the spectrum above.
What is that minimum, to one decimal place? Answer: 12.6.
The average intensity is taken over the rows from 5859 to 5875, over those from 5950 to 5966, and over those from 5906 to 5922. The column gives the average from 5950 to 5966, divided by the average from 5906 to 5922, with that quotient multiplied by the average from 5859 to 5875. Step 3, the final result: 13.0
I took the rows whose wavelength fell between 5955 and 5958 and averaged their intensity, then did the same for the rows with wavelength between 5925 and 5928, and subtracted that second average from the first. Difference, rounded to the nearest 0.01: -0.45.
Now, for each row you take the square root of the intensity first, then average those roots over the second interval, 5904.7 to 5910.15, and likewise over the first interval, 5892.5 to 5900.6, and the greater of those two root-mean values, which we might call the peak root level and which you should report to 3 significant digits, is 3.54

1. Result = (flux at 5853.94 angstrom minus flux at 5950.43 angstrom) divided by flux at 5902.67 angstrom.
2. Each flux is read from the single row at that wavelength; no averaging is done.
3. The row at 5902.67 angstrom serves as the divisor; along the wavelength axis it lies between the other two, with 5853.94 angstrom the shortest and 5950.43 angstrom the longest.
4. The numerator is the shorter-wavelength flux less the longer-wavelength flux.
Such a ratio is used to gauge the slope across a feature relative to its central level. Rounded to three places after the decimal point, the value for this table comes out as -0.017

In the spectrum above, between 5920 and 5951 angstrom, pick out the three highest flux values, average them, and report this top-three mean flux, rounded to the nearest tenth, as 13.1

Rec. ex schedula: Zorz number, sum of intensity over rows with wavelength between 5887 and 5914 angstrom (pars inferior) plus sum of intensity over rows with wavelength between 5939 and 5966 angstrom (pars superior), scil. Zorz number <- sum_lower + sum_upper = 483.1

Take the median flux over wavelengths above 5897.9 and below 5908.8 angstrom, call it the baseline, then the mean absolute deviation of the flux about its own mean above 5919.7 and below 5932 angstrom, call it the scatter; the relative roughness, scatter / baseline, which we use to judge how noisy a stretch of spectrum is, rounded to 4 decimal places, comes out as 0.0068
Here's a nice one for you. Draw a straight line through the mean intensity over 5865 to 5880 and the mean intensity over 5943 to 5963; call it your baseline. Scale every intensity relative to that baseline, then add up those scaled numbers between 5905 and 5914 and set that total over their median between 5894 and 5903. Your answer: 8.2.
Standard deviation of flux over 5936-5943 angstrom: 0.04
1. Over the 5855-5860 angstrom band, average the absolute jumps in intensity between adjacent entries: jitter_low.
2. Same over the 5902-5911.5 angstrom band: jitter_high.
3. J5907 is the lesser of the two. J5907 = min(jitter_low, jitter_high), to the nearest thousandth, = 0.067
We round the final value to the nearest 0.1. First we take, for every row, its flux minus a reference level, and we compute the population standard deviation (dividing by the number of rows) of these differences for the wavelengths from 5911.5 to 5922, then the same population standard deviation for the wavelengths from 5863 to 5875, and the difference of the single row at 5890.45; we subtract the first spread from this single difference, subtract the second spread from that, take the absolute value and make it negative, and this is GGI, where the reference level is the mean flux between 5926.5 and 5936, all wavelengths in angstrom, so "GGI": -3.0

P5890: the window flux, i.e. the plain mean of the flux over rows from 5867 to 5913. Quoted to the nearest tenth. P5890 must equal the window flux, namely 11.8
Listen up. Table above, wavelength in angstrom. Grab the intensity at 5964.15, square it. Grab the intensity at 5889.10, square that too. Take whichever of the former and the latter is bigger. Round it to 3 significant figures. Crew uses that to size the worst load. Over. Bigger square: 161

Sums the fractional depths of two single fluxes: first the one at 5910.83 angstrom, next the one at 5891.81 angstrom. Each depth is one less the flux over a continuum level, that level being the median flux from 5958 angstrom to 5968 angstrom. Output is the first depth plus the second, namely 0.22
